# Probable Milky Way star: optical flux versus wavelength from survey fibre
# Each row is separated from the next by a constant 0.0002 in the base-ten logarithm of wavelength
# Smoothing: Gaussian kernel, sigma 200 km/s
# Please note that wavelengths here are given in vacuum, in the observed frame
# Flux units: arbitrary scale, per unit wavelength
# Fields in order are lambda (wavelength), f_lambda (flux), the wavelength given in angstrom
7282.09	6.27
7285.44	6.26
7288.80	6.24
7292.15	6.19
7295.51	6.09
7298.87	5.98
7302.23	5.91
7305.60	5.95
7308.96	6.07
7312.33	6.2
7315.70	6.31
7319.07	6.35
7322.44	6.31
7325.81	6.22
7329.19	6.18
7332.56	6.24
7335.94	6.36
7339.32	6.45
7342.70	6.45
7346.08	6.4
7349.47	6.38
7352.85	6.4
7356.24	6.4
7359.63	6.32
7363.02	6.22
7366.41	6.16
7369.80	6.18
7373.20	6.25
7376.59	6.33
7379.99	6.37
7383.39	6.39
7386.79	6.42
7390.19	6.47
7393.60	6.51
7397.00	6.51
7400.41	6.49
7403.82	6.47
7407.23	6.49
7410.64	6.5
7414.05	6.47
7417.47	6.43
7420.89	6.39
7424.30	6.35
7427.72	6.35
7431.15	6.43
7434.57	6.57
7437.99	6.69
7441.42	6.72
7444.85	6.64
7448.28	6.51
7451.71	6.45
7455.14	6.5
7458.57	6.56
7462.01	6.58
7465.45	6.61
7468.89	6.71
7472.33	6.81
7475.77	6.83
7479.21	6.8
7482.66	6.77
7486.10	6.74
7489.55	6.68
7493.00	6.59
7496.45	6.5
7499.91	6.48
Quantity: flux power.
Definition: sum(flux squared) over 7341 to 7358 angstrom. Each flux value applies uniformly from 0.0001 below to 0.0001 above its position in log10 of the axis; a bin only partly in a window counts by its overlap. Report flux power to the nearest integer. 205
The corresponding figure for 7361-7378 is 194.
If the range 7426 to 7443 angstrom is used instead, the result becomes 215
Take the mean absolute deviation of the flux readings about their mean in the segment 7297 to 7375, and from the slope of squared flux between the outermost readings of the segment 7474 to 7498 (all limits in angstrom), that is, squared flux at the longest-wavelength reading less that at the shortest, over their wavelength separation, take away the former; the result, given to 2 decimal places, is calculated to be -0.34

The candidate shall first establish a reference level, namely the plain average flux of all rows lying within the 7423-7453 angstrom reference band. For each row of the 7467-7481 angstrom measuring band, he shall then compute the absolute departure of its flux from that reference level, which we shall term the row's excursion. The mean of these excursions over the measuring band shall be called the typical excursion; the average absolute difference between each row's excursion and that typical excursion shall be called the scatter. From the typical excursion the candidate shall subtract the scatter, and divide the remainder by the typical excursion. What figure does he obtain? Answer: 0.85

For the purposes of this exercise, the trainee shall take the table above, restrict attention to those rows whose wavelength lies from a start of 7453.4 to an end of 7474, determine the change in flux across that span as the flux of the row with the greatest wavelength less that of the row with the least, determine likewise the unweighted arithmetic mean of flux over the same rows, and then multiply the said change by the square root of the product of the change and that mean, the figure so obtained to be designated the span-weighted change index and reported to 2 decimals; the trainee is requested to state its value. 0.44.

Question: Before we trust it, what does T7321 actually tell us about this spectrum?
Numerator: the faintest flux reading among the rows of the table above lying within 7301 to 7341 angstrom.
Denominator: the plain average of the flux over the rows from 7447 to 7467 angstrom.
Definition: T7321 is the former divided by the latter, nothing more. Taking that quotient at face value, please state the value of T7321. 0.904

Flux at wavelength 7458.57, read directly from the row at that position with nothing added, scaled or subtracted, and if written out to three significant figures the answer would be 6.56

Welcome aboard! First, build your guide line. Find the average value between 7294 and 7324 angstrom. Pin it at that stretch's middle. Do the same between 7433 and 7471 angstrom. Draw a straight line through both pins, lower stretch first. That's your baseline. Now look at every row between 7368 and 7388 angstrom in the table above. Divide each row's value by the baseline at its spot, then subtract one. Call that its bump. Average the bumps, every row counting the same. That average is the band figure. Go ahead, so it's -0.005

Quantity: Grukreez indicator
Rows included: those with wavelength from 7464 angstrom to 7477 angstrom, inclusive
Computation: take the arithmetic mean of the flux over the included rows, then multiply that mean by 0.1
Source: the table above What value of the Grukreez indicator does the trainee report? 0.67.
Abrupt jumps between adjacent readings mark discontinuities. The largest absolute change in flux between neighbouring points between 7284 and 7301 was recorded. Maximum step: 0.11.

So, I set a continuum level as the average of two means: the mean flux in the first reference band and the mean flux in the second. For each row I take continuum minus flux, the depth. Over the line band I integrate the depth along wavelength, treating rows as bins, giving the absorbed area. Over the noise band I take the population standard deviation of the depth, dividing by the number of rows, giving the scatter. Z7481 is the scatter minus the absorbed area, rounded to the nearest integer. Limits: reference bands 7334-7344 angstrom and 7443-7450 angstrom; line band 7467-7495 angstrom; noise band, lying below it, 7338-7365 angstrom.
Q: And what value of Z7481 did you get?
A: 7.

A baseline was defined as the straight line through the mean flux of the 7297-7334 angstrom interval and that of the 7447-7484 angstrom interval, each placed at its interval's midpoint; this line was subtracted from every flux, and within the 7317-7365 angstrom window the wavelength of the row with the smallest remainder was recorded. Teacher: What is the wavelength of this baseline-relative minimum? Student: 7363.02 angstrom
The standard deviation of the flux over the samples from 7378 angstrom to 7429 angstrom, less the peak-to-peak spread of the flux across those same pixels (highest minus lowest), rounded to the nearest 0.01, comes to -0.10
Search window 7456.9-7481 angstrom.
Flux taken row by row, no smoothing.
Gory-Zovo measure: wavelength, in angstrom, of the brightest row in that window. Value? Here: 7475.77 angstrom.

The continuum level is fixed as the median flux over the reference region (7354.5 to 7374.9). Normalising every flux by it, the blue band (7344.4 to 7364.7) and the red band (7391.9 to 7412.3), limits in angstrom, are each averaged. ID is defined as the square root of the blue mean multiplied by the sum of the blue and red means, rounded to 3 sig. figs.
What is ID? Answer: 1.45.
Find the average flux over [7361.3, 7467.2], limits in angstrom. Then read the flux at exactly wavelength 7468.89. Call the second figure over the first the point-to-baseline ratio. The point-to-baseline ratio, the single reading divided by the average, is 1.040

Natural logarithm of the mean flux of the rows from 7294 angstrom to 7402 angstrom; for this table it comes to 1.84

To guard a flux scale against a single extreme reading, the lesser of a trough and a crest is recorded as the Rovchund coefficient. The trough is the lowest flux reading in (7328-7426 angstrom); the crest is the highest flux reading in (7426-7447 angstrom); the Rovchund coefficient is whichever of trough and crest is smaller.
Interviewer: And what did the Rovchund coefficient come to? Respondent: 6.16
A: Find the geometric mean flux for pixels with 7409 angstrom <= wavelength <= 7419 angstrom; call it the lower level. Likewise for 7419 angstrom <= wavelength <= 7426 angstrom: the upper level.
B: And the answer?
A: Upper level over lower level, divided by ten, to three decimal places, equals 0.099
